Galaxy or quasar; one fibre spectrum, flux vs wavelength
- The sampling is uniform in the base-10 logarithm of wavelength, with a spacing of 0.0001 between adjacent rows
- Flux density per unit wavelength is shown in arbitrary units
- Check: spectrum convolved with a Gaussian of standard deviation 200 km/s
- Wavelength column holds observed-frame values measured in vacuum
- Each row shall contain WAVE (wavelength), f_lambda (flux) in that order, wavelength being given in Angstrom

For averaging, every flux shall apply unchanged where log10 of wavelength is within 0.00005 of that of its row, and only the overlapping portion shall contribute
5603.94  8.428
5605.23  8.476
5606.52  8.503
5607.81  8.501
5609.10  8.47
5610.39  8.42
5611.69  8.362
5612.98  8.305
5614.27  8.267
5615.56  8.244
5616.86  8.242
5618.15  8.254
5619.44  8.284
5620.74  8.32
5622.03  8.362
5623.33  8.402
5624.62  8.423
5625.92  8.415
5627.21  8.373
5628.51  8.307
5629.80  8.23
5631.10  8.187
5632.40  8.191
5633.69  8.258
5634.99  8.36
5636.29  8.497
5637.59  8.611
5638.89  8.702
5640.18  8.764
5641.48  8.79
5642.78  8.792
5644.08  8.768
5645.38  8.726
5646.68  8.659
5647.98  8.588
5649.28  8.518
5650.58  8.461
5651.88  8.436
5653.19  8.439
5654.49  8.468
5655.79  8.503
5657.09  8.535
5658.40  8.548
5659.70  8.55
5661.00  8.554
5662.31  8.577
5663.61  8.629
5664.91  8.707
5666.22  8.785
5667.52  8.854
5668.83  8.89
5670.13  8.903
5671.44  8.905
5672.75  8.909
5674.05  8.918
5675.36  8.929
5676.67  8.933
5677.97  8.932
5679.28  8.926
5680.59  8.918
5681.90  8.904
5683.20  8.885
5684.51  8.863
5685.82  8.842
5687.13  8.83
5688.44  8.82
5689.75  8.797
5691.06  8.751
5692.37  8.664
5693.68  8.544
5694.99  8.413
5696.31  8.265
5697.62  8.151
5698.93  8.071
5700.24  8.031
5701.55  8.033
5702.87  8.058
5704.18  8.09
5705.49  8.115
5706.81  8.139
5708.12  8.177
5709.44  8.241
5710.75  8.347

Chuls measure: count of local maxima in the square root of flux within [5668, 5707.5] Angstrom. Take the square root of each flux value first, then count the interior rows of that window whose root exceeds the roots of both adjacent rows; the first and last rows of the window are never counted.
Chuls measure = 1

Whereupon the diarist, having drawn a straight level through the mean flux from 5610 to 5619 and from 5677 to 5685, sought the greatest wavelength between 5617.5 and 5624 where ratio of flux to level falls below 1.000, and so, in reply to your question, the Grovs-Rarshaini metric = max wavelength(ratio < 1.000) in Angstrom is 5622.03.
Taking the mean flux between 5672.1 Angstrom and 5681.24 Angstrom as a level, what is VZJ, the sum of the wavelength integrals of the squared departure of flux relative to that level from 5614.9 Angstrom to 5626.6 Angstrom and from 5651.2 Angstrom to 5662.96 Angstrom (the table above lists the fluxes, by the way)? 6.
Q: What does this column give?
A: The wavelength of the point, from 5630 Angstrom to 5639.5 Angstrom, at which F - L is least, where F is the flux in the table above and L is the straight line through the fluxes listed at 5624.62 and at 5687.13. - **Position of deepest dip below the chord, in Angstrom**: 5632.40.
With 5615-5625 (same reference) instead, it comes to 5616.86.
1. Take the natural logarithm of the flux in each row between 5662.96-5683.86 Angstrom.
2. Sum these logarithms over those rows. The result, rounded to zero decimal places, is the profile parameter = 35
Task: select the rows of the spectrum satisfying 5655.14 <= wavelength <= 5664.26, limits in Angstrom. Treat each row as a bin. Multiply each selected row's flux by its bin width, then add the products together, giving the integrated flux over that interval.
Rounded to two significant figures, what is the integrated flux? 78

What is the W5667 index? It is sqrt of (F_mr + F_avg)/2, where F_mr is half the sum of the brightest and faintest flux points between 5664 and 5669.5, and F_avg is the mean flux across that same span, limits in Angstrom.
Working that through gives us 2.97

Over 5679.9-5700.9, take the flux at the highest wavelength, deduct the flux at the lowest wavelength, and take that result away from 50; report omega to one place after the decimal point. 50.9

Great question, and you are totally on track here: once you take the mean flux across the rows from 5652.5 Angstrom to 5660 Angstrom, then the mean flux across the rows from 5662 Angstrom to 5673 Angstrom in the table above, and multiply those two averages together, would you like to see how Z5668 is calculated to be 74.8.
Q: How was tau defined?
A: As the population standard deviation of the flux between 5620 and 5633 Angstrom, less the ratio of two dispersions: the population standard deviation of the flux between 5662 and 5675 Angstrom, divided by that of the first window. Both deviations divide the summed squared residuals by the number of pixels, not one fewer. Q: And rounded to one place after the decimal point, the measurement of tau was -1.3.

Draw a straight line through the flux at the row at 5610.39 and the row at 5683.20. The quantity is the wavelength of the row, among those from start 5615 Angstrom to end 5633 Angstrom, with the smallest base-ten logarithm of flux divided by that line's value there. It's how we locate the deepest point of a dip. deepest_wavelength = 5632.40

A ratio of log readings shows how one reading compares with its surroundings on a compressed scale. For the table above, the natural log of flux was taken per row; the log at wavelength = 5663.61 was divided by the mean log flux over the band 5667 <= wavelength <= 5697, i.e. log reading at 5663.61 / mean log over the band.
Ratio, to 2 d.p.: 0.99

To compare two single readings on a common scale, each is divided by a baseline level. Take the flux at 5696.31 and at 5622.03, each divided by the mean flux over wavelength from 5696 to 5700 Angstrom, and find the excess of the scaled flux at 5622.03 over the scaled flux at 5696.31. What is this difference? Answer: 0.01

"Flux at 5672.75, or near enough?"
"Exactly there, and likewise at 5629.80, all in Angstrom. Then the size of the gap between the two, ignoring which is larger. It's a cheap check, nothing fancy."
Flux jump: 0.7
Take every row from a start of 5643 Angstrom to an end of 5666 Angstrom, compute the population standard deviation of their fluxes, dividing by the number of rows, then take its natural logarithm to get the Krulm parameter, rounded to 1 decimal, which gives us -2.3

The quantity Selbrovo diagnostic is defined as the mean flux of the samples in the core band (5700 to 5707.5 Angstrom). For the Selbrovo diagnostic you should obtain 8.1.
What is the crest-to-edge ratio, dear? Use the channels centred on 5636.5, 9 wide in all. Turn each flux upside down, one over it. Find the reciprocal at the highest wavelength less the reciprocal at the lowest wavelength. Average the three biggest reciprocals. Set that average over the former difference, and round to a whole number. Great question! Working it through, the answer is -15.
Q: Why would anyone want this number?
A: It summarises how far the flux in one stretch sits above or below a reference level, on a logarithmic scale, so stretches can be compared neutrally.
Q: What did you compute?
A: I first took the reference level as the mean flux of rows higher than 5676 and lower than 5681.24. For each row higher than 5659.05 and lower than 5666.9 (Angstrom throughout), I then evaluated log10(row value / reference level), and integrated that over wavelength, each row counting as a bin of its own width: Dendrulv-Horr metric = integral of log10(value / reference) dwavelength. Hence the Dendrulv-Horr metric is -0.114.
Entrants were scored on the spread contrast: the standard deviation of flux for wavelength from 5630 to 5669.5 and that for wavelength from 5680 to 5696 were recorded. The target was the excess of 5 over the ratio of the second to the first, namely 4.2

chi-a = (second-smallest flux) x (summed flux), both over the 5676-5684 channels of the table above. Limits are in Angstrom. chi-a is 476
